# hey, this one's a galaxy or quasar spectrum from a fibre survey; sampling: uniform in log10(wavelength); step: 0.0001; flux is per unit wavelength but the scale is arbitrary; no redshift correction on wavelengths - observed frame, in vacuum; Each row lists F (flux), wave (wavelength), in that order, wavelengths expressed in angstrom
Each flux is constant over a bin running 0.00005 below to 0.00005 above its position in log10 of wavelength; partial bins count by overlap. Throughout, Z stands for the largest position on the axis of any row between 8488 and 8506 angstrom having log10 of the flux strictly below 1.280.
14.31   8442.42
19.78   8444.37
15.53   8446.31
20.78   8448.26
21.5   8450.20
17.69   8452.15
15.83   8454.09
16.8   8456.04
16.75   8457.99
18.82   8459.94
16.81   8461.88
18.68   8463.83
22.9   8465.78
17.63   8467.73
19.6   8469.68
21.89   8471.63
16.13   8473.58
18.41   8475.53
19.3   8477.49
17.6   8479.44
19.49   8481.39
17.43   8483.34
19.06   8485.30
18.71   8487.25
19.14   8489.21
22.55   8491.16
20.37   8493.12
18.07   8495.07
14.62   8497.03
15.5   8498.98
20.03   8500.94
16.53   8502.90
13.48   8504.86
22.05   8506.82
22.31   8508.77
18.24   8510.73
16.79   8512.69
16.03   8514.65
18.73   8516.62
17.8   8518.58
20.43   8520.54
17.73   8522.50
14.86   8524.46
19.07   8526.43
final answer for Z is 8504.86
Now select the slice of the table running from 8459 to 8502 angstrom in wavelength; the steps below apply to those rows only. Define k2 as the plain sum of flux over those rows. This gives 413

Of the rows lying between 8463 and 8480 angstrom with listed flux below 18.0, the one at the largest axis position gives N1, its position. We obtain 8479.44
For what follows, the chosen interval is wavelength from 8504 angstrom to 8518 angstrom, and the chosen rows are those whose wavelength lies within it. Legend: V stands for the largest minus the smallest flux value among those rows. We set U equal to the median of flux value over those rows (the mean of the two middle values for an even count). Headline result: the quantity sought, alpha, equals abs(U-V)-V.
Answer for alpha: 1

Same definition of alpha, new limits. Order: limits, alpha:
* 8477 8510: 1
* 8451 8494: 5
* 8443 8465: 6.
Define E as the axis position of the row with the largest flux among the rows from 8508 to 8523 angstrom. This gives 8508.77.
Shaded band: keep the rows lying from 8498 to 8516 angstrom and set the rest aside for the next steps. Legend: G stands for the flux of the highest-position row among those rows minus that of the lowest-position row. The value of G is 0.5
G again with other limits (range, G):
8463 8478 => 0.6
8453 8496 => 2.2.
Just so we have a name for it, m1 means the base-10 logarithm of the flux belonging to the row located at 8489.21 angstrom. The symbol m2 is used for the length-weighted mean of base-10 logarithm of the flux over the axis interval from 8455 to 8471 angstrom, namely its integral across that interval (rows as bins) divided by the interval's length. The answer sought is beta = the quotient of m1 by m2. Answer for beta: 1.01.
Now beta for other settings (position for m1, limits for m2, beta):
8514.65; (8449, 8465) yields 0.96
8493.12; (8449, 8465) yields 1.04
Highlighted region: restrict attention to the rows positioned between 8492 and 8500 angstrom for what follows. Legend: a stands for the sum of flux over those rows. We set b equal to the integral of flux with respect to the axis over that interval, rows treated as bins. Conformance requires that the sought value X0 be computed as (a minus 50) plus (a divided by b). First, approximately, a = 69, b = 138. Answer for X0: 19.1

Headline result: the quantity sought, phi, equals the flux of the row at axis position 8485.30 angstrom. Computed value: 19.06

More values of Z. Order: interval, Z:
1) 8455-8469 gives 8467.73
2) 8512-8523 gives 8522.50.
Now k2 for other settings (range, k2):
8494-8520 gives 230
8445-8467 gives 202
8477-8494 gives 174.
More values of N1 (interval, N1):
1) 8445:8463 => 8461.88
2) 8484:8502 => 8498.98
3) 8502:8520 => 8518.58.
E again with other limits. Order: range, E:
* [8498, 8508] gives 8506.82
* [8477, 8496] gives 8491.16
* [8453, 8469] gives 8465.78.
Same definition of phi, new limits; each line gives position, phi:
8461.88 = 16.81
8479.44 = 17.6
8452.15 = 17.69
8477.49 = 19.3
